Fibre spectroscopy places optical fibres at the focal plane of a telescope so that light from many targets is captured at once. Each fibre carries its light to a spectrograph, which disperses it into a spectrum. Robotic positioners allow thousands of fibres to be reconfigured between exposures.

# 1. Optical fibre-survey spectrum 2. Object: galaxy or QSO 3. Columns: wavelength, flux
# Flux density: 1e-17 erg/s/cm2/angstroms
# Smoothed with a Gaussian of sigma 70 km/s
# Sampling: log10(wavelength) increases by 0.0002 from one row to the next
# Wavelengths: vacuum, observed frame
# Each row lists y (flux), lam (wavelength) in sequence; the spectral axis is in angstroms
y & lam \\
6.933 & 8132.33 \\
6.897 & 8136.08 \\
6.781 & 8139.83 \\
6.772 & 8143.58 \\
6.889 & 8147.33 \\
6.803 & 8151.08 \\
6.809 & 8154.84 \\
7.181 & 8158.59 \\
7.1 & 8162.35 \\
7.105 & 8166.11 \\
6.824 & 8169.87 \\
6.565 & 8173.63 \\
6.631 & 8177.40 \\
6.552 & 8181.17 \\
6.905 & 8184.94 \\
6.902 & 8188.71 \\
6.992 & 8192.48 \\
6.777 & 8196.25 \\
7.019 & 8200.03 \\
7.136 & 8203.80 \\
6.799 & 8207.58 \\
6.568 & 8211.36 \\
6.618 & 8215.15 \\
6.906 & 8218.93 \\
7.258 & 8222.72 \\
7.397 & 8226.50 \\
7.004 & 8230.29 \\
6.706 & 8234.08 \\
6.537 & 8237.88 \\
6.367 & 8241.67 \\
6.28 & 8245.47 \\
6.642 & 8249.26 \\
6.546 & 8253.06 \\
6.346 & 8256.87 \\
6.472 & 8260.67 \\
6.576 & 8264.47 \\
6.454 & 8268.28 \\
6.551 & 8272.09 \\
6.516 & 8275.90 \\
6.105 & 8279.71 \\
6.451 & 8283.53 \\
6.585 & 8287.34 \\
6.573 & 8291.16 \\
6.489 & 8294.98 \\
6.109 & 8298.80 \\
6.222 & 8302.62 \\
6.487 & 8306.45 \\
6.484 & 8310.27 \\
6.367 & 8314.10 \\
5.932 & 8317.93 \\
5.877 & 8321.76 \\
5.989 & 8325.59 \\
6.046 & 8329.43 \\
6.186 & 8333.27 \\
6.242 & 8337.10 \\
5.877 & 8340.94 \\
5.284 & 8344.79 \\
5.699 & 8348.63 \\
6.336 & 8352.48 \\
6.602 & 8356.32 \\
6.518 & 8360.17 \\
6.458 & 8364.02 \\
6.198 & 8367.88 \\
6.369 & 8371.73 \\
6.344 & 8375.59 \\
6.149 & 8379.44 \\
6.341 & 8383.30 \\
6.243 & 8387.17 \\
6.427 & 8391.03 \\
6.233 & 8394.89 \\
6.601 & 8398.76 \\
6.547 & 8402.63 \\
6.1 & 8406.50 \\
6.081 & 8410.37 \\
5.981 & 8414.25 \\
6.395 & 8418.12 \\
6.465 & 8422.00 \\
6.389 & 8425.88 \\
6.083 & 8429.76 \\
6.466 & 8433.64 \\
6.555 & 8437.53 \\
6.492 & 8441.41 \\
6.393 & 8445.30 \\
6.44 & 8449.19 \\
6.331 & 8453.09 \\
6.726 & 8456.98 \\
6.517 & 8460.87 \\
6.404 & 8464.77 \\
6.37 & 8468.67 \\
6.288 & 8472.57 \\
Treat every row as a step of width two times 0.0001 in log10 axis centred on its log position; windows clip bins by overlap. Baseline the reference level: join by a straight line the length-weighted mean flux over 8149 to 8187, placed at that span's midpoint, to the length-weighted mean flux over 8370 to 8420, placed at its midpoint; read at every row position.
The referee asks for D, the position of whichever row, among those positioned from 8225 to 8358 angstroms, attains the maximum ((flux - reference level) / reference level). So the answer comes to 8226.50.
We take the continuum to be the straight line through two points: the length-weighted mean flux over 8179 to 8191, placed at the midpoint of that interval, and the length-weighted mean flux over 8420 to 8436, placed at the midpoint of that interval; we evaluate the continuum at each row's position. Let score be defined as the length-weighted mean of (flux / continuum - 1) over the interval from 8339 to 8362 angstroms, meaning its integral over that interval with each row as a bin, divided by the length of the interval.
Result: -0.07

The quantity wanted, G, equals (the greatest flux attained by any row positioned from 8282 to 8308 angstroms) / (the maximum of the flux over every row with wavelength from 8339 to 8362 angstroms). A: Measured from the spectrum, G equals 1.00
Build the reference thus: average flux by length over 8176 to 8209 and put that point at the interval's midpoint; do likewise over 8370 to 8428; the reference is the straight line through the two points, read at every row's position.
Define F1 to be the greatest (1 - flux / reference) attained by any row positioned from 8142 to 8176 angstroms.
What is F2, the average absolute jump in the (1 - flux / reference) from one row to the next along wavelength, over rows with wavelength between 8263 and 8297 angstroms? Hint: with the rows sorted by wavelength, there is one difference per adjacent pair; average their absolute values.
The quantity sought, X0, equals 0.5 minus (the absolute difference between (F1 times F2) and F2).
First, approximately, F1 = 0.050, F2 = 0.023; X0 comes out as 0.478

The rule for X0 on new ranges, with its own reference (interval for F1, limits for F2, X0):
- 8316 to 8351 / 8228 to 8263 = 0.478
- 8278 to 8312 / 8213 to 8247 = 0.468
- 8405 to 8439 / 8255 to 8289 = 0.475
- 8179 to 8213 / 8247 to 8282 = 0.479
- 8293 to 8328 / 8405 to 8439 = 0.474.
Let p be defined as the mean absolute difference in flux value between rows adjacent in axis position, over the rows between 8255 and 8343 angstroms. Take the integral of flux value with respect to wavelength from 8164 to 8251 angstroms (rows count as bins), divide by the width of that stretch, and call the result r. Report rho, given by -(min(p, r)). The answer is -0.16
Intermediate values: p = 0.162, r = 6.81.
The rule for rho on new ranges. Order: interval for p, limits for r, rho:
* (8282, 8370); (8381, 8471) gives -0.21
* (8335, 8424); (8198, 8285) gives -0.24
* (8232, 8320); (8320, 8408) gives -0.18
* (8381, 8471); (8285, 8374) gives -0.18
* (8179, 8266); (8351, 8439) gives -0.20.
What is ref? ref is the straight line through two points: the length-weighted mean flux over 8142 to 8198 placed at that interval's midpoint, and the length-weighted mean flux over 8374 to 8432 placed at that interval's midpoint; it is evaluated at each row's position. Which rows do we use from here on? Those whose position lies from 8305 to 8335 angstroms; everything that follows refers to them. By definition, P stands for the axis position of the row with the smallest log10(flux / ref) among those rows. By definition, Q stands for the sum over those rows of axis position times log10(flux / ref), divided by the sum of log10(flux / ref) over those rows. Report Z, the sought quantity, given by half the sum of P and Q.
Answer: 8322.6 angstroms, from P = 8321.76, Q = 8323.4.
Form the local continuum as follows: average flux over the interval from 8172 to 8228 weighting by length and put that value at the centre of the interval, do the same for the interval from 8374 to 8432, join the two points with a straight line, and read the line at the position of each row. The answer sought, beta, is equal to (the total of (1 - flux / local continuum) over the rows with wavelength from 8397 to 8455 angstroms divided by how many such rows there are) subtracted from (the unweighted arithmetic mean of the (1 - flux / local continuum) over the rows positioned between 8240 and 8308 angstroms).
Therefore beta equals 0.05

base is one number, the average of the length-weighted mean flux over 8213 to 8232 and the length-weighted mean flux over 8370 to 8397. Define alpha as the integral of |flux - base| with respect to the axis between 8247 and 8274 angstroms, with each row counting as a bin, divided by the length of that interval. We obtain 0.16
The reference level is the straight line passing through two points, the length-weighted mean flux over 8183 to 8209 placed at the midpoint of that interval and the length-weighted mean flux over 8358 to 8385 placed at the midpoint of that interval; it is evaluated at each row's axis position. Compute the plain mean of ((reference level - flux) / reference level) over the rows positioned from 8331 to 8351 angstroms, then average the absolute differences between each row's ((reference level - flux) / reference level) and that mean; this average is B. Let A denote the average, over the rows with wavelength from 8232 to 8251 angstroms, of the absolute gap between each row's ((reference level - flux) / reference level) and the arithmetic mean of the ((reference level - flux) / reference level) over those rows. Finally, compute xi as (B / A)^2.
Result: 4.3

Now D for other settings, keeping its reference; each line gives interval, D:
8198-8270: 8226.50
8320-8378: 8356.32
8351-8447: 8437.53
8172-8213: 8203.80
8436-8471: 8456.98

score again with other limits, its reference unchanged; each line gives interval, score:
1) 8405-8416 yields -0.05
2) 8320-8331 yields -0.09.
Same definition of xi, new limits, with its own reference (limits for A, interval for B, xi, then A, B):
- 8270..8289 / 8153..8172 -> 1.1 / 0.0202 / 0.021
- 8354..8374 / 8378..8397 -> 0.7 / 0.0158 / 0.013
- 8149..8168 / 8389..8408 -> 1.2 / 0.0240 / 0.027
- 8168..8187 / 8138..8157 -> 0.1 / 0.0193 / 0.006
